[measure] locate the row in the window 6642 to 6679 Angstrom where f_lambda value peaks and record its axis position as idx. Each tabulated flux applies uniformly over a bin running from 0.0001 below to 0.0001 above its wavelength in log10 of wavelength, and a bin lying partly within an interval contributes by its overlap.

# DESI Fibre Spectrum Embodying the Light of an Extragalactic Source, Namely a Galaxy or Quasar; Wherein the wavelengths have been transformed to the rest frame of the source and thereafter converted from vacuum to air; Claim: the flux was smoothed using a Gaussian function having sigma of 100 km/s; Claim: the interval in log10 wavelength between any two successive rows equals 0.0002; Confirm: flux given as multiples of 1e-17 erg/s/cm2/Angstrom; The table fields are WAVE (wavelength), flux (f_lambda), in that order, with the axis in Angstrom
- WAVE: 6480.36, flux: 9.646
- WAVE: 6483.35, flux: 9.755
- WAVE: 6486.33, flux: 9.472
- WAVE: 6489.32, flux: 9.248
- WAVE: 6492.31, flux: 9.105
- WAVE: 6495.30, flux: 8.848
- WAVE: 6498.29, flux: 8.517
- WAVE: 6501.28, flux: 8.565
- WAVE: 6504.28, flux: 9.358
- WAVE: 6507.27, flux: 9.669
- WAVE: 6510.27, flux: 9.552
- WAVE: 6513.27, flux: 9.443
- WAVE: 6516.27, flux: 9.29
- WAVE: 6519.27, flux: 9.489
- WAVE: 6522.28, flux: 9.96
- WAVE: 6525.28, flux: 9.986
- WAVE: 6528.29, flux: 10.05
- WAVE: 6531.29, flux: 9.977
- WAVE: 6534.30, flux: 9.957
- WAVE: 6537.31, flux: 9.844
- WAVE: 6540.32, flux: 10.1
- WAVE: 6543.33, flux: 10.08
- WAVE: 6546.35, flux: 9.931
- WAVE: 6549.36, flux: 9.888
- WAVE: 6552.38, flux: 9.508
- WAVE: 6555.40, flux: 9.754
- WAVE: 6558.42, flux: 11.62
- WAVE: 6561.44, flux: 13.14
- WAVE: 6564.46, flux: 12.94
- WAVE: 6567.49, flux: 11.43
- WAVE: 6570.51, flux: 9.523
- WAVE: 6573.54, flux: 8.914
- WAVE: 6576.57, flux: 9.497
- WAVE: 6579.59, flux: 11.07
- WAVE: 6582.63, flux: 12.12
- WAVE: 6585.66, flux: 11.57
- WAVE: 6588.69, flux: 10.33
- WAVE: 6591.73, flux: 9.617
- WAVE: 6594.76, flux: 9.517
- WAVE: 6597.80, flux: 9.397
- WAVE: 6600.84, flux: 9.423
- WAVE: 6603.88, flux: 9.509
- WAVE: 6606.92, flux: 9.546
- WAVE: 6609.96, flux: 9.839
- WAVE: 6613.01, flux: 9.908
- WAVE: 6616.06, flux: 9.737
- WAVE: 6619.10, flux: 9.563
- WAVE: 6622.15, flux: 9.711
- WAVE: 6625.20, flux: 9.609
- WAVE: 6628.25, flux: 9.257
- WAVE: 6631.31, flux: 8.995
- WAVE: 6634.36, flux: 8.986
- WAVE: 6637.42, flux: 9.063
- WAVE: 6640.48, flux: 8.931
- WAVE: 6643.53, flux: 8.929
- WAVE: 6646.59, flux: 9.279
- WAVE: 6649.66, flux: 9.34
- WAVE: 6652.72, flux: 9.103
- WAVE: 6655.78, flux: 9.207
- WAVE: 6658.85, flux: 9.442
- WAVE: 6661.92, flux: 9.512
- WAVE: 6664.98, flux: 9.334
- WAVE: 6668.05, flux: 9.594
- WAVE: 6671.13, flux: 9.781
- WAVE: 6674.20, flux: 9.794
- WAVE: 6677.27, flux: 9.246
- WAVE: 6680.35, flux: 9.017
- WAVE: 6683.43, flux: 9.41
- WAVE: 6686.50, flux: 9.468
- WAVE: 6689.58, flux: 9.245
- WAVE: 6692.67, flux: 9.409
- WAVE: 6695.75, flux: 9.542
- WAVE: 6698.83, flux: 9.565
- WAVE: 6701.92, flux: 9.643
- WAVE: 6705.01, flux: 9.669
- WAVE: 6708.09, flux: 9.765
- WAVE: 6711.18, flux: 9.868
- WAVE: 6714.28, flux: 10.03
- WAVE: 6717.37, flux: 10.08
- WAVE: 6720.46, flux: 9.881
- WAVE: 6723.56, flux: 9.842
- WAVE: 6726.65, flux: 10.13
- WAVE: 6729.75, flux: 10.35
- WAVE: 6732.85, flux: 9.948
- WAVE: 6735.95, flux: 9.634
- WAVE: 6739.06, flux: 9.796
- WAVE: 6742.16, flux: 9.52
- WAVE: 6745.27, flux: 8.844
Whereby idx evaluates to 6674.20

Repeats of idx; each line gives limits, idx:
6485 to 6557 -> 6540.32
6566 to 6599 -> 6582.63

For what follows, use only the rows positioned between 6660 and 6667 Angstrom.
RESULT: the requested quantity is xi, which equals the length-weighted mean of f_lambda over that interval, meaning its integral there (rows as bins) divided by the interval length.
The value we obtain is 9.4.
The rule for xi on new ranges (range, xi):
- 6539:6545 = 10.1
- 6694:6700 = 9.6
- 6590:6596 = 9.6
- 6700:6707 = 9.7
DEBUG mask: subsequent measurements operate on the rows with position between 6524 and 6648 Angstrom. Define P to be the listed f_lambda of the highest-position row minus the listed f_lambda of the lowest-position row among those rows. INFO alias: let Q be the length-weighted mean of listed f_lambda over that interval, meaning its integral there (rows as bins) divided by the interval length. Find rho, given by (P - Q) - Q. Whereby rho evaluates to -20.7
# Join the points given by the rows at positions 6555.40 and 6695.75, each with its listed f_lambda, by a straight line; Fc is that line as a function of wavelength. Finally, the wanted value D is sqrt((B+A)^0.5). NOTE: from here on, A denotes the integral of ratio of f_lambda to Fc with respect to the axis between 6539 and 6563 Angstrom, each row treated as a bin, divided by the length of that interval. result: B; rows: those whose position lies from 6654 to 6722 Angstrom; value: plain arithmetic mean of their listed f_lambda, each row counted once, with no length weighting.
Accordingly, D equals 1.806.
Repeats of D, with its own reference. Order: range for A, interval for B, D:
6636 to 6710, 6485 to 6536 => 1.797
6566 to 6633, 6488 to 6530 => 1.795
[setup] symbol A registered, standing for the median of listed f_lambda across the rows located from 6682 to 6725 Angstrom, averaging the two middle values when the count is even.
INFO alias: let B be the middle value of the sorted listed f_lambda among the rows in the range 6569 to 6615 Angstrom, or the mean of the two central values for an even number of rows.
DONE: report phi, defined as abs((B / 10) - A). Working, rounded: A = 9.66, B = 9.55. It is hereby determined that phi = 8.70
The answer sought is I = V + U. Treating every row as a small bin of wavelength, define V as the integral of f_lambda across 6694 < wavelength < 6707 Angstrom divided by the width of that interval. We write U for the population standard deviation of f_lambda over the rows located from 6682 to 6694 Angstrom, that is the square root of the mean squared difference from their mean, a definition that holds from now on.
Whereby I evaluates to 9.7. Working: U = 0.08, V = 9.6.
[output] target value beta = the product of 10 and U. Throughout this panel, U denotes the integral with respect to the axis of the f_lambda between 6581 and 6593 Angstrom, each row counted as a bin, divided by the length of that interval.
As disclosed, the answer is 109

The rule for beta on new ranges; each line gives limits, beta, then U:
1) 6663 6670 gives 95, 9.5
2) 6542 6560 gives 101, 10.1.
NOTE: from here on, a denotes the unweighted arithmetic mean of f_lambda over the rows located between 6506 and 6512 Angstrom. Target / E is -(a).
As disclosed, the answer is -9.6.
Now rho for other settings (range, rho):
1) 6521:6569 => -19.6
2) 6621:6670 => -18.7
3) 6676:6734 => -18.7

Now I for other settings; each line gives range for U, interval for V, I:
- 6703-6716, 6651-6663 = 9.4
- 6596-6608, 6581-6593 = 11.0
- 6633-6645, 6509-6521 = 9.5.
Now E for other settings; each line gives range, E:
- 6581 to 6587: -11.8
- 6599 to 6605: -9.5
